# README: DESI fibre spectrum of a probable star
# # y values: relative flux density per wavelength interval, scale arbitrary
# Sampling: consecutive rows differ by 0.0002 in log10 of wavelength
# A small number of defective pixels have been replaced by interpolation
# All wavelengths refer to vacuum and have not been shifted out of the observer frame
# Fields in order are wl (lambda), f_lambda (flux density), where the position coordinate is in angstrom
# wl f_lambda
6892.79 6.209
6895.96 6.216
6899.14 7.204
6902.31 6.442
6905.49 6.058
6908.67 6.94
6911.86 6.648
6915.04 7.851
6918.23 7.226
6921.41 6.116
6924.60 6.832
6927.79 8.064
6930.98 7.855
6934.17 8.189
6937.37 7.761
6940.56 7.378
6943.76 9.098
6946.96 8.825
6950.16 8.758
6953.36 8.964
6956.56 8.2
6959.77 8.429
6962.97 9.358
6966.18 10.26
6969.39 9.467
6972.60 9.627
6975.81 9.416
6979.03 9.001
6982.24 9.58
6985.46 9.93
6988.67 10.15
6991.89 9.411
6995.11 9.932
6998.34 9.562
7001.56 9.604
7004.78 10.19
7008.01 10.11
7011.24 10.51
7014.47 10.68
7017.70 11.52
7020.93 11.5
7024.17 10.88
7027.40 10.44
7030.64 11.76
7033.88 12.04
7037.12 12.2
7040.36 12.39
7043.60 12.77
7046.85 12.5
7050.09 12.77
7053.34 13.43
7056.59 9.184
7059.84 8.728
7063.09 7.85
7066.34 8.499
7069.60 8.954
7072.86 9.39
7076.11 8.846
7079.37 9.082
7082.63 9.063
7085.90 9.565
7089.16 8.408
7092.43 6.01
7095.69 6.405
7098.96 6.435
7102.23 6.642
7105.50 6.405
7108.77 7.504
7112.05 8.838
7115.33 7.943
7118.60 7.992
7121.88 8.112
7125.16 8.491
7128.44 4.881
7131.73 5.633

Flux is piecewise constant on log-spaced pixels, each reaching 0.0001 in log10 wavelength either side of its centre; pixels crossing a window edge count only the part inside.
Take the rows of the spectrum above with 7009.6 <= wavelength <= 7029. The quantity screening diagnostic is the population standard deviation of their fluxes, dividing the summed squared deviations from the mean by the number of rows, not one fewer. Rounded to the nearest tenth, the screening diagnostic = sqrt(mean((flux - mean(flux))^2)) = 0.4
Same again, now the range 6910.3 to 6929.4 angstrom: 0.7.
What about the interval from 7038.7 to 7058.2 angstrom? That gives 1.4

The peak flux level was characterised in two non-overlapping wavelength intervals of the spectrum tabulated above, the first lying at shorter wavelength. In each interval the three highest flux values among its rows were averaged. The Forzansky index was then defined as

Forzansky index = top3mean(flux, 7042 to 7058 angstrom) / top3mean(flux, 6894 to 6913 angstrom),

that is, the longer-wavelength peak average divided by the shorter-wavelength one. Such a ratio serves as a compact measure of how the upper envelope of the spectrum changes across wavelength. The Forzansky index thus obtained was 1.87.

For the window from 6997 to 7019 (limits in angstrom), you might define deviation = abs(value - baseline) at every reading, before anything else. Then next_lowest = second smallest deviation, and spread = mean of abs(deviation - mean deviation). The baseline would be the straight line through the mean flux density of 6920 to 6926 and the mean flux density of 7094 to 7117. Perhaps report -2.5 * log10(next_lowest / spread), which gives -1.9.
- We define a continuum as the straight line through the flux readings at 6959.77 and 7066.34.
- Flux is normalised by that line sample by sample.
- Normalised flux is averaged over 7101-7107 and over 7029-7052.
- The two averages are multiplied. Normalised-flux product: 1.1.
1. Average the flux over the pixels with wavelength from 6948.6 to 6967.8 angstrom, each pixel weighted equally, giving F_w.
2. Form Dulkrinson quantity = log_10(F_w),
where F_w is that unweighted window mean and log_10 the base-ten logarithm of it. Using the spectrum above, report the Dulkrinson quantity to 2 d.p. 0.95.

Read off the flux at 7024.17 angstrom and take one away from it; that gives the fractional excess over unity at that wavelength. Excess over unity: 10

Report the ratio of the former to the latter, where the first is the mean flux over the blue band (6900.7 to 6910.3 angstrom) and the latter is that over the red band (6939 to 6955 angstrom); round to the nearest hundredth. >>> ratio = 0.75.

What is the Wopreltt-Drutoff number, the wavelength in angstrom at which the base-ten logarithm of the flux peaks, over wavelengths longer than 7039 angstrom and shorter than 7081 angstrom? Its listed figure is 7053.34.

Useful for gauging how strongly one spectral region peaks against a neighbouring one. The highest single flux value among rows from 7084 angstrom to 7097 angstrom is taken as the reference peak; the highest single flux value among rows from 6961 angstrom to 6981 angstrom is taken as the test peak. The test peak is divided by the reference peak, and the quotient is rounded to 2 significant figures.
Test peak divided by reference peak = 1.1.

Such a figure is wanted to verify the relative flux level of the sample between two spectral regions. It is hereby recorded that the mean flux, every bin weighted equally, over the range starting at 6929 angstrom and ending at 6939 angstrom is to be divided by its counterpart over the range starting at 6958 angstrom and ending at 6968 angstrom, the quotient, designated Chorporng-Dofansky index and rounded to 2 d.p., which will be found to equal 0.85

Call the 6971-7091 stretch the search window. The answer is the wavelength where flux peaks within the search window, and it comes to 7053.34 angstrom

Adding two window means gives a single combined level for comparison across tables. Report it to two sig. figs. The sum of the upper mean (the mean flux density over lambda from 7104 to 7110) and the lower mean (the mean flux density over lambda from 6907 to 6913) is 14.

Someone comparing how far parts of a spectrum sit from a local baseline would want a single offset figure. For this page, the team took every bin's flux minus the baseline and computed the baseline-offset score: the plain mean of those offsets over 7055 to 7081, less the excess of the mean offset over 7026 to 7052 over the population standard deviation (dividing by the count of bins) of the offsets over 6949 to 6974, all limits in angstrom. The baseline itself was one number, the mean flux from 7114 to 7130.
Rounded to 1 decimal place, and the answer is -2.7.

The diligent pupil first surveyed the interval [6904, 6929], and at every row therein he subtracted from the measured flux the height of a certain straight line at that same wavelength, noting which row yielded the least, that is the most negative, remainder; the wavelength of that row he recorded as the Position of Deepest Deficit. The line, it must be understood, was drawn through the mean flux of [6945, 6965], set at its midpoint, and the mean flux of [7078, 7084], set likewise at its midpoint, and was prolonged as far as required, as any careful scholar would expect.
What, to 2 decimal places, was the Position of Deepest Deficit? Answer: 6905.49 angstrom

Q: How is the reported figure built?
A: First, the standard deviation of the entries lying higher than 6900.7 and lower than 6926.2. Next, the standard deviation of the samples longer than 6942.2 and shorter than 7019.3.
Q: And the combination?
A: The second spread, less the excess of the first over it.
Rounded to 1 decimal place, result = 0.9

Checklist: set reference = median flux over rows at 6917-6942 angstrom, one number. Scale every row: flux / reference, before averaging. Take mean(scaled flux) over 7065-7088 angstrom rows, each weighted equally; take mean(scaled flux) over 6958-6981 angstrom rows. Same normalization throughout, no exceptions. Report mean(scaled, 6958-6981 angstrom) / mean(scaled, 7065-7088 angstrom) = 1.03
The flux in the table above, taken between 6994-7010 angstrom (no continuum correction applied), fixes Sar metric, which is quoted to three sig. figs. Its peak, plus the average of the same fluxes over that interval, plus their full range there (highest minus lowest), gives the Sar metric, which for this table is 20.7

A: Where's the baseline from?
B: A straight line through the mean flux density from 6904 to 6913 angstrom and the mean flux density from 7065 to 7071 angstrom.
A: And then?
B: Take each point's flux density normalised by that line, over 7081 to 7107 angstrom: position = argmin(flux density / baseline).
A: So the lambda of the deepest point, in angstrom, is 7092.43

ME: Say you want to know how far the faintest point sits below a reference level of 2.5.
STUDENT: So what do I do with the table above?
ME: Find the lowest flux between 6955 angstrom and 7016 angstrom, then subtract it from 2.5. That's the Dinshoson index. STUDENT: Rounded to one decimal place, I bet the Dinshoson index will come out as -5.7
